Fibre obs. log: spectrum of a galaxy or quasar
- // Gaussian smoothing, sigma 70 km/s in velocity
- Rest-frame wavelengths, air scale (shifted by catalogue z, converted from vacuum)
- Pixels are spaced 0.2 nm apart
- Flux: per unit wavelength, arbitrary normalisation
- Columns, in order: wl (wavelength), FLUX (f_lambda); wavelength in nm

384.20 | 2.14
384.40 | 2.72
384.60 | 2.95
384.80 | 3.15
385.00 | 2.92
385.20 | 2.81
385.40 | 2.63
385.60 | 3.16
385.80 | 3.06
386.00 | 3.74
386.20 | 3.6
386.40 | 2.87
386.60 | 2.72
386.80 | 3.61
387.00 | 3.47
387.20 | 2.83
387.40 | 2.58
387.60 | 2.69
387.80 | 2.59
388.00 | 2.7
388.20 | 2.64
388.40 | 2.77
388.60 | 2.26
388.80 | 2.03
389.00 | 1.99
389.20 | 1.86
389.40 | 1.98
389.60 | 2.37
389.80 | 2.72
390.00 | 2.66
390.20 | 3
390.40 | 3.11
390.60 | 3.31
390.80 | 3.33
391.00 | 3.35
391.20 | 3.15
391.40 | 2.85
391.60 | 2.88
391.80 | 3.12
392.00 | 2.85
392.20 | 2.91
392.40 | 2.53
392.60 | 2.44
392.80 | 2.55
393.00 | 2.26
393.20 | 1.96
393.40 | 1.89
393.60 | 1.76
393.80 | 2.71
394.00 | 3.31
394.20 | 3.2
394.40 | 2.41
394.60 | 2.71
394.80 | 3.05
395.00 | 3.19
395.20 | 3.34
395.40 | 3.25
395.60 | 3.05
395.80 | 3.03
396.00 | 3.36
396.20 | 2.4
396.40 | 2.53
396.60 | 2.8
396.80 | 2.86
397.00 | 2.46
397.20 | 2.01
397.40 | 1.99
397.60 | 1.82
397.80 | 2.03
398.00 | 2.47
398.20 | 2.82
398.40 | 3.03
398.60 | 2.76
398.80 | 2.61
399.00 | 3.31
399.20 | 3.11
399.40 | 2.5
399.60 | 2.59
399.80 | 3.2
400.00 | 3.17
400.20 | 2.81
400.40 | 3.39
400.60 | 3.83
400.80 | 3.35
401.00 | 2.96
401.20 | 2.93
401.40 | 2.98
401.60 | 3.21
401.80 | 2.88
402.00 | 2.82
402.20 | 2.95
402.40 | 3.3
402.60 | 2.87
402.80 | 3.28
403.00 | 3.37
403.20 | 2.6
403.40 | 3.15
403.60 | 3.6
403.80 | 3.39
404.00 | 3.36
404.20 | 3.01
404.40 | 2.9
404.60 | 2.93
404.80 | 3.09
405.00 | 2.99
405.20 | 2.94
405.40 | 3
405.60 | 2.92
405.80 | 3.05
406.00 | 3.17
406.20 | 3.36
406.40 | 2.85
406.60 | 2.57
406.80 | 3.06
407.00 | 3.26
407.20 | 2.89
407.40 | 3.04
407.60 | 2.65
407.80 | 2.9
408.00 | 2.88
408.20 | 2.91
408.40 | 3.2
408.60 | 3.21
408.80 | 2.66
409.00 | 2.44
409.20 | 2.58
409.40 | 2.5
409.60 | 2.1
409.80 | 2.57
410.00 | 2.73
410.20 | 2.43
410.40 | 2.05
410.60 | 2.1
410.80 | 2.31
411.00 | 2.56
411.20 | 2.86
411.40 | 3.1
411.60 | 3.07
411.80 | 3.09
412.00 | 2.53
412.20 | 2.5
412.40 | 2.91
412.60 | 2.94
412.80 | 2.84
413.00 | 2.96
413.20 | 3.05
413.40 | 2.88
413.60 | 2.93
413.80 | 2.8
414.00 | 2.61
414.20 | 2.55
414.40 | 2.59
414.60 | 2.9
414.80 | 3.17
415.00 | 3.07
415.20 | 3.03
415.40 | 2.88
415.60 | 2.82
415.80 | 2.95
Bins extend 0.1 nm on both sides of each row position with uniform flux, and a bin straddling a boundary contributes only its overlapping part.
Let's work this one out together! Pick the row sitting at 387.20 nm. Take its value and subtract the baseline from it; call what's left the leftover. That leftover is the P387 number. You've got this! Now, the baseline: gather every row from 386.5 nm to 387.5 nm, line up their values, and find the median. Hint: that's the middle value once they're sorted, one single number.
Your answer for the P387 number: 0.0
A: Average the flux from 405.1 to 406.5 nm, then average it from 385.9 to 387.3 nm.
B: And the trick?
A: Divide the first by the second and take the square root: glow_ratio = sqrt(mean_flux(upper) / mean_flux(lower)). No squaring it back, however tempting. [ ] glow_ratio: 0.965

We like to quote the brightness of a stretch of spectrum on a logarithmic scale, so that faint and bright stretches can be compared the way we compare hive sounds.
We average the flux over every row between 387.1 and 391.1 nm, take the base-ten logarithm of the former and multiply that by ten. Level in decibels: 4.21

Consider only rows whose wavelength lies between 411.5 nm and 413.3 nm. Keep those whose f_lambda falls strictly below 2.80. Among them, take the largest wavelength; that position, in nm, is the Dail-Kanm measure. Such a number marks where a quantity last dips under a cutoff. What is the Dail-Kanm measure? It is 412.20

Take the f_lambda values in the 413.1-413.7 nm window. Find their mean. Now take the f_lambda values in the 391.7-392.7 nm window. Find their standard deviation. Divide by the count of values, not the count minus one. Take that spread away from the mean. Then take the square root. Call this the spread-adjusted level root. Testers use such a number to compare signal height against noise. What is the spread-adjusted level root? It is 1.64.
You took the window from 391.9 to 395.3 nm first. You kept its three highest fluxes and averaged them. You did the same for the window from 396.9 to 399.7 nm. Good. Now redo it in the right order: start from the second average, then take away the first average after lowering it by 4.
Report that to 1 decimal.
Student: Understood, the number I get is 3.9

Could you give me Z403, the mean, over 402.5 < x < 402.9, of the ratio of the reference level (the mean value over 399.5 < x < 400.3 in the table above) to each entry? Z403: 0.96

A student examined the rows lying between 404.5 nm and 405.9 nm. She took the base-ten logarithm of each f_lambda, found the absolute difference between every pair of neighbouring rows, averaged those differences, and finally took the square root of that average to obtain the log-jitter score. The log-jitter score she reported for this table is 0.12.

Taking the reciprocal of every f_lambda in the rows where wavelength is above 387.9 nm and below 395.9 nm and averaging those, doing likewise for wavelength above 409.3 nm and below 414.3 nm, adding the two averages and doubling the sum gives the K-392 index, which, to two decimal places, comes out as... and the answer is 1.52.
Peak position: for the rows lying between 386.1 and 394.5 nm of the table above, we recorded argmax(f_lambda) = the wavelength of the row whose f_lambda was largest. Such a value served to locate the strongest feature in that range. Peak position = 386.80 nm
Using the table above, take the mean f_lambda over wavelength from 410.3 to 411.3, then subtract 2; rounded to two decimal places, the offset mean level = 0.38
